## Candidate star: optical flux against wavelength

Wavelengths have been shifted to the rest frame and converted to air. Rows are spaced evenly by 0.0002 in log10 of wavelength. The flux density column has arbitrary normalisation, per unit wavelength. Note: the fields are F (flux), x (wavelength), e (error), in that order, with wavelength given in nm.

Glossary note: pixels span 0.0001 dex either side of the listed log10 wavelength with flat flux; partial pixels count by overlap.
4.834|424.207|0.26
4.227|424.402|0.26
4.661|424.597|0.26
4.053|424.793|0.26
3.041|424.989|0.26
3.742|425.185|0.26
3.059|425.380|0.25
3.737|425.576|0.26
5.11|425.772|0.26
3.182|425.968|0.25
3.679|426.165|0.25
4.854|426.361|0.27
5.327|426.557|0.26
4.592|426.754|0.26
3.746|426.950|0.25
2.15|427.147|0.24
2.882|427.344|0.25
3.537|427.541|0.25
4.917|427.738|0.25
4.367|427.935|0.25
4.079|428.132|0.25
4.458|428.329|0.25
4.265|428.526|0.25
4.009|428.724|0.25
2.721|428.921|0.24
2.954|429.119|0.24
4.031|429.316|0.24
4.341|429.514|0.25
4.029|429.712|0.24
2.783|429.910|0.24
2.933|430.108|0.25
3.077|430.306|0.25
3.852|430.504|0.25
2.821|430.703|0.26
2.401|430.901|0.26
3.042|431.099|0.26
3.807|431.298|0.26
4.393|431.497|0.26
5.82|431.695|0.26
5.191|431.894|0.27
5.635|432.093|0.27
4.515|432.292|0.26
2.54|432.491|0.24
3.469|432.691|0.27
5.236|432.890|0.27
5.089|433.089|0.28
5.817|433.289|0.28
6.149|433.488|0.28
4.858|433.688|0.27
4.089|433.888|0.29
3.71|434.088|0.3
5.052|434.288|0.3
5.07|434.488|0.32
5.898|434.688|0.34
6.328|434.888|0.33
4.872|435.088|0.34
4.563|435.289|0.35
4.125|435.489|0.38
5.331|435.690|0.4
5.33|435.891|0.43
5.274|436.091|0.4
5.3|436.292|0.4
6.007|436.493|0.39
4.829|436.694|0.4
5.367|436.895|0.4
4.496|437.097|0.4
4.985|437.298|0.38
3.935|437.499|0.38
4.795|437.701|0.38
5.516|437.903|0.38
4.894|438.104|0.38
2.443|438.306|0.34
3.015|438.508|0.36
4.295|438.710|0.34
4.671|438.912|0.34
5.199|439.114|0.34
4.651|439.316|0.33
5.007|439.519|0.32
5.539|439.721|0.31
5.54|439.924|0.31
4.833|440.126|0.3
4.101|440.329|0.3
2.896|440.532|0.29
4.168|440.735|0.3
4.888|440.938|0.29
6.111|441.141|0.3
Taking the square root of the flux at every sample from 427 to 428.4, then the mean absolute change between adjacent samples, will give 0.173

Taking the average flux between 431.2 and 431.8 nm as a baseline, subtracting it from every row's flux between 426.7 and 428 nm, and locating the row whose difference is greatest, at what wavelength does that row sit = 427.738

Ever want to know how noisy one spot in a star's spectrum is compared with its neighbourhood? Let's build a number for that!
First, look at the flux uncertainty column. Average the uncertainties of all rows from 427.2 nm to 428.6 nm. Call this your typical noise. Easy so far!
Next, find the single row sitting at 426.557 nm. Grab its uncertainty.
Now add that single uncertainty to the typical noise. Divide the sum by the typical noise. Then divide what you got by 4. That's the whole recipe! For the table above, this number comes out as 0.510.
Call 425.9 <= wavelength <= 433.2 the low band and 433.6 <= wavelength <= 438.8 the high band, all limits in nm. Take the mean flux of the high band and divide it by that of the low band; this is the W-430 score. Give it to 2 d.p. 1.22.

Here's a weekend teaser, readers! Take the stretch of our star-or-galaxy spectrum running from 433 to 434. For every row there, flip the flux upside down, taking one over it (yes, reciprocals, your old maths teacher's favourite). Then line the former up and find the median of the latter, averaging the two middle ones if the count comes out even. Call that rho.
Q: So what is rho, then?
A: 0.197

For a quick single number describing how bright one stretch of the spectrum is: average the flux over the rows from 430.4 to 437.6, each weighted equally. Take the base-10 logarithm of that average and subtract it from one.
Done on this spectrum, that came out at 0.33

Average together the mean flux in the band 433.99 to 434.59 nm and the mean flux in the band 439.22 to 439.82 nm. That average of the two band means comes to 4.84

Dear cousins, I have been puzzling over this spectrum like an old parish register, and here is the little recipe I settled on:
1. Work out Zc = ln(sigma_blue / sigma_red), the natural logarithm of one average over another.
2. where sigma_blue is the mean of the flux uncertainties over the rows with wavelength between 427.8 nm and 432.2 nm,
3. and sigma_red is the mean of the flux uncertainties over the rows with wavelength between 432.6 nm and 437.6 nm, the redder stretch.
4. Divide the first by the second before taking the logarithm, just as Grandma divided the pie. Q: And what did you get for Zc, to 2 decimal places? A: -0.31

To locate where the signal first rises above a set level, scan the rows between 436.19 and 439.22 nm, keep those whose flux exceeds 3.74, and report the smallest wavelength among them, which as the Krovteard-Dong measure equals 436.292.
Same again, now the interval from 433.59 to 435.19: 433.688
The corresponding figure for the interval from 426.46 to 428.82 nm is 426.557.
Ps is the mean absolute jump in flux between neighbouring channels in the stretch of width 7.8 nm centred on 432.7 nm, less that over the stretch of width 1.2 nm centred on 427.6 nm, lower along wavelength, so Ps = 0.0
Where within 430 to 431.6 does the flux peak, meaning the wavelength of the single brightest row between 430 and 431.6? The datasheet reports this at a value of 431.497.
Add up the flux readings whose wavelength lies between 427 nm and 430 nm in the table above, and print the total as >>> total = 56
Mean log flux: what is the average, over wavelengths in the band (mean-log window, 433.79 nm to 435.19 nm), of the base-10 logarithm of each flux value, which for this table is 0.69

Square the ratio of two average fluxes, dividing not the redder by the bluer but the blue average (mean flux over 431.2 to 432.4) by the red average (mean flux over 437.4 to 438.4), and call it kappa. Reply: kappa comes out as 1.3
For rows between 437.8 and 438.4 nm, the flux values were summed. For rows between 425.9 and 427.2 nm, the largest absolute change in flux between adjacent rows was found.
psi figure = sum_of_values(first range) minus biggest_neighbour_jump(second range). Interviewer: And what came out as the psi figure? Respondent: 11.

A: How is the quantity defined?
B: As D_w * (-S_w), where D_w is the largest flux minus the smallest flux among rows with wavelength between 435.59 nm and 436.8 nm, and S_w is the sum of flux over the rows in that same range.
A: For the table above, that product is -38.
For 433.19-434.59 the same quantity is -85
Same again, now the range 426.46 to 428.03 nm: -100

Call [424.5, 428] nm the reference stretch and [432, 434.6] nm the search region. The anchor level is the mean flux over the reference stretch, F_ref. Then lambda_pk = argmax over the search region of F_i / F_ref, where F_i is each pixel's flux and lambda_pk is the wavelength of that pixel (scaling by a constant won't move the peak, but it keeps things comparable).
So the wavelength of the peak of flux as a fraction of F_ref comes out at 433.488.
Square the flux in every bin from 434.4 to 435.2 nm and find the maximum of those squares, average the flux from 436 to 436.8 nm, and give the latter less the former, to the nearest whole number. -35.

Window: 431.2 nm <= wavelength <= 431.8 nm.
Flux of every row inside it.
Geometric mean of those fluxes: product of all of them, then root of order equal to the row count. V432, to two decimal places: 4.60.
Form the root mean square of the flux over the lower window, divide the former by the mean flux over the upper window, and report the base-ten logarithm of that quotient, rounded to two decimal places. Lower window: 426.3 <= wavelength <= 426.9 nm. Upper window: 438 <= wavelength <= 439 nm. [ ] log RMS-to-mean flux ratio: 0.11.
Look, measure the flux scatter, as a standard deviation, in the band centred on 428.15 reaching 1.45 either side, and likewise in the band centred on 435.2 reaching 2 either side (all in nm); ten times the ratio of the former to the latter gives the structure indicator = 11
